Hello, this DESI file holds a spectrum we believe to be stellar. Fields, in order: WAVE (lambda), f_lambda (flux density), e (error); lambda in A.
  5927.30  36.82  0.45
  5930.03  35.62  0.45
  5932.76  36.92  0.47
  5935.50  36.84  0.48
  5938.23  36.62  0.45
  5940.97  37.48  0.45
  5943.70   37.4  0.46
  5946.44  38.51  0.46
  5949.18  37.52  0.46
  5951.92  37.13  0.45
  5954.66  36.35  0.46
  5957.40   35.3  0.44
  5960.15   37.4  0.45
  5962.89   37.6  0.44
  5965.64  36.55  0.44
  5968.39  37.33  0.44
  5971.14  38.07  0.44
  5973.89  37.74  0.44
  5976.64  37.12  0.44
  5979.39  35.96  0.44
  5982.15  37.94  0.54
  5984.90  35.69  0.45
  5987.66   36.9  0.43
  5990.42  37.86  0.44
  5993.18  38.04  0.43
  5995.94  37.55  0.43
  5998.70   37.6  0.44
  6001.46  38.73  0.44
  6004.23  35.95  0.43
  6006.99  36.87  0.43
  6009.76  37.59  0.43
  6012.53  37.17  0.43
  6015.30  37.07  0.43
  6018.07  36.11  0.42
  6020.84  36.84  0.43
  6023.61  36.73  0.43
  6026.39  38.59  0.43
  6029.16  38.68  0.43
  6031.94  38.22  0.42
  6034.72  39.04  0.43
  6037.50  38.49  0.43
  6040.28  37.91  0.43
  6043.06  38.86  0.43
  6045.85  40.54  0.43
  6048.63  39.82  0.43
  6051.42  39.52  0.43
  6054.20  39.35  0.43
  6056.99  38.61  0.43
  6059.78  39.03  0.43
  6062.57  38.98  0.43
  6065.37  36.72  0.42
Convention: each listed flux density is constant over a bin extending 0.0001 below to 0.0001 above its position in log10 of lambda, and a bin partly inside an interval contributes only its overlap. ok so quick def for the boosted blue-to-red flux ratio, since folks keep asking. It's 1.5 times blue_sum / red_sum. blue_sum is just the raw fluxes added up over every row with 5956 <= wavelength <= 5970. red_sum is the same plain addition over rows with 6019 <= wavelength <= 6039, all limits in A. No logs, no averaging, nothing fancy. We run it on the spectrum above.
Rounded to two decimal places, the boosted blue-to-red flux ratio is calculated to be 1.04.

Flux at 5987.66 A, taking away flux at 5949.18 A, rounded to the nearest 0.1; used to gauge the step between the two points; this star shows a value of -0.6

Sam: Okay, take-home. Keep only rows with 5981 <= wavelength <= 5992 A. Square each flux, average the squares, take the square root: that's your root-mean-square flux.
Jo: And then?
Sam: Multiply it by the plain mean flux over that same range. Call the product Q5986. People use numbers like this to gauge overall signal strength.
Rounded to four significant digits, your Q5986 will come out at 1377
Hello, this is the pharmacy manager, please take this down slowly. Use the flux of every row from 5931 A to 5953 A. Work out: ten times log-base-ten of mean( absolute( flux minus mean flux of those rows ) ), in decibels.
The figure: -3.7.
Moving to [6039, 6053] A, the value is -1.2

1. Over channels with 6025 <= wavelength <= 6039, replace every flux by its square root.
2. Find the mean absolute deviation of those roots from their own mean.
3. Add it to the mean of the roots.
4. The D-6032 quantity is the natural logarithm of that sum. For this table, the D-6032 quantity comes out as 1.83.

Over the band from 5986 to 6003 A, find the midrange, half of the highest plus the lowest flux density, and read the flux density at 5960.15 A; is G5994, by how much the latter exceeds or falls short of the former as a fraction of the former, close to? -0.01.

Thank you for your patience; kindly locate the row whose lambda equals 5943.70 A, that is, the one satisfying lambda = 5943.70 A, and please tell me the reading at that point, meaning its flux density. 37.4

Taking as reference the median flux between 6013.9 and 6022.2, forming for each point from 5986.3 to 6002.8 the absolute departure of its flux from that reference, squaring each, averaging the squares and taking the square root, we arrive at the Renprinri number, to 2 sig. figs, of 1.1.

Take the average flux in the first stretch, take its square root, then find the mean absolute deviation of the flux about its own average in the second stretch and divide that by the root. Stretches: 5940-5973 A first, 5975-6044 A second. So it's 0.13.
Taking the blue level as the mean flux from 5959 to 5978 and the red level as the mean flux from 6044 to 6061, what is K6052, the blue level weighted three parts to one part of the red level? 37.92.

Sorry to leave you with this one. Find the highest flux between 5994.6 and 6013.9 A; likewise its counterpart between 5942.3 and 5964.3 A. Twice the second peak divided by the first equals 1.99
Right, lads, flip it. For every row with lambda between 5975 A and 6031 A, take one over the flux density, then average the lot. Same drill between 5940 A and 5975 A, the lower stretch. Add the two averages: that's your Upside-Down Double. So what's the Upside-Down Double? 0.0537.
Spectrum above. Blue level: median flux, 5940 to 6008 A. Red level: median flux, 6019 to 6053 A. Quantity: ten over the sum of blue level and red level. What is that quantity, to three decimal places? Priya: 0.132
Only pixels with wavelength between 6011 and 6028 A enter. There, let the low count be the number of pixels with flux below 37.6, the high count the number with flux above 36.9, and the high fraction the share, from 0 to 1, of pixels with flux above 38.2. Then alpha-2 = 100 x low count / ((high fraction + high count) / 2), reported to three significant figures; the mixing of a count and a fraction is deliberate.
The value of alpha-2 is 316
